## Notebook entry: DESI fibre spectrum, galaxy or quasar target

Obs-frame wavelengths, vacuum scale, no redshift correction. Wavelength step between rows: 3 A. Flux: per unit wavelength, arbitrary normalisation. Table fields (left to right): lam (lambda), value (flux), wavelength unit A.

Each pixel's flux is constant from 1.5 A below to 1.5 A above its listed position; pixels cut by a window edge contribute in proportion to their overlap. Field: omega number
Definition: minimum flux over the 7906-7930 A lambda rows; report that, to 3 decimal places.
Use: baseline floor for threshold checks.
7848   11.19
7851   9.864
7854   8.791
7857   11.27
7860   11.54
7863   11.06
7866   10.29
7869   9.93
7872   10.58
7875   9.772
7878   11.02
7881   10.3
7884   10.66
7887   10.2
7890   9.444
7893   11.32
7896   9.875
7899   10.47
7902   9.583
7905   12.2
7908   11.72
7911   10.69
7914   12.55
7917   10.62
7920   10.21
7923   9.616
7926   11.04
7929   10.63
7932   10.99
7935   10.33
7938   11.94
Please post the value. 9.616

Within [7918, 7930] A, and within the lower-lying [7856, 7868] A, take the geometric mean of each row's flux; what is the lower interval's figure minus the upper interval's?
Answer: 0.67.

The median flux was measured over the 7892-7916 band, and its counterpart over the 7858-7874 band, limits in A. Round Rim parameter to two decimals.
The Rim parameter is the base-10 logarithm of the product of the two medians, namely 2.07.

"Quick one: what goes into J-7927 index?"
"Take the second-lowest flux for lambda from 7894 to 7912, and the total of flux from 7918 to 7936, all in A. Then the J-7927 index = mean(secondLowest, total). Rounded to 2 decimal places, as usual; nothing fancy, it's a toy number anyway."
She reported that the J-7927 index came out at 36.35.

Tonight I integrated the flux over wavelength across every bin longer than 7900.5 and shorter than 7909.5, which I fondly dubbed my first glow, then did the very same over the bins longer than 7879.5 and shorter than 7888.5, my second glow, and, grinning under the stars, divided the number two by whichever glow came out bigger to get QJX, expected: 0.0199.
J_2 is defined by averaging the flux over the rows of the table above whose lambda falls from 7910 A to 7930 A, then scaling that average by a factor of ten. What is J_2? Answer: 108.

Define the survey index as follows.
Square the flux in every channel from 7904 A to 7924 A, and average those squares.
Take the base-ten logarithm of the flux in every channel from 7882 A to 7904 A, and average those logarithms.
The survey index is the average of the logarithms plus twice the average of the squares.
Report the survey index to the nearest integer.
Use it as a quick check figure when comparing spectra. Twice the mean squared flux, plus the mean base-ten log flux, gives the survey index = 249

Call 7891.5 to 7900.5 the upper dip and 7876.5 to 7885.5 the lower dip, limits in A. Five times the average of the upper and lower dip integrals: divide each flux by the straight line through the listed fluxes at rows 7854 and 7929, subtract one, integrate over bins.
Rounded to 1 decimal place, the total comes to 4.6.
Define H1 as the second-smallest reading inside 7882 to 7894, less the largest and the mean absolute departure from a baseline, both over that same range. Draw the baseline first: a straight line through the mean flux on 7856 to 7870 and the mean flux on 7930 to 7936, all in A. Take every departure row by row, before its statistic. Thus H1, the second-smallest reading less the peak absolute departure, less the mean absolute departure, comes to 8.2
